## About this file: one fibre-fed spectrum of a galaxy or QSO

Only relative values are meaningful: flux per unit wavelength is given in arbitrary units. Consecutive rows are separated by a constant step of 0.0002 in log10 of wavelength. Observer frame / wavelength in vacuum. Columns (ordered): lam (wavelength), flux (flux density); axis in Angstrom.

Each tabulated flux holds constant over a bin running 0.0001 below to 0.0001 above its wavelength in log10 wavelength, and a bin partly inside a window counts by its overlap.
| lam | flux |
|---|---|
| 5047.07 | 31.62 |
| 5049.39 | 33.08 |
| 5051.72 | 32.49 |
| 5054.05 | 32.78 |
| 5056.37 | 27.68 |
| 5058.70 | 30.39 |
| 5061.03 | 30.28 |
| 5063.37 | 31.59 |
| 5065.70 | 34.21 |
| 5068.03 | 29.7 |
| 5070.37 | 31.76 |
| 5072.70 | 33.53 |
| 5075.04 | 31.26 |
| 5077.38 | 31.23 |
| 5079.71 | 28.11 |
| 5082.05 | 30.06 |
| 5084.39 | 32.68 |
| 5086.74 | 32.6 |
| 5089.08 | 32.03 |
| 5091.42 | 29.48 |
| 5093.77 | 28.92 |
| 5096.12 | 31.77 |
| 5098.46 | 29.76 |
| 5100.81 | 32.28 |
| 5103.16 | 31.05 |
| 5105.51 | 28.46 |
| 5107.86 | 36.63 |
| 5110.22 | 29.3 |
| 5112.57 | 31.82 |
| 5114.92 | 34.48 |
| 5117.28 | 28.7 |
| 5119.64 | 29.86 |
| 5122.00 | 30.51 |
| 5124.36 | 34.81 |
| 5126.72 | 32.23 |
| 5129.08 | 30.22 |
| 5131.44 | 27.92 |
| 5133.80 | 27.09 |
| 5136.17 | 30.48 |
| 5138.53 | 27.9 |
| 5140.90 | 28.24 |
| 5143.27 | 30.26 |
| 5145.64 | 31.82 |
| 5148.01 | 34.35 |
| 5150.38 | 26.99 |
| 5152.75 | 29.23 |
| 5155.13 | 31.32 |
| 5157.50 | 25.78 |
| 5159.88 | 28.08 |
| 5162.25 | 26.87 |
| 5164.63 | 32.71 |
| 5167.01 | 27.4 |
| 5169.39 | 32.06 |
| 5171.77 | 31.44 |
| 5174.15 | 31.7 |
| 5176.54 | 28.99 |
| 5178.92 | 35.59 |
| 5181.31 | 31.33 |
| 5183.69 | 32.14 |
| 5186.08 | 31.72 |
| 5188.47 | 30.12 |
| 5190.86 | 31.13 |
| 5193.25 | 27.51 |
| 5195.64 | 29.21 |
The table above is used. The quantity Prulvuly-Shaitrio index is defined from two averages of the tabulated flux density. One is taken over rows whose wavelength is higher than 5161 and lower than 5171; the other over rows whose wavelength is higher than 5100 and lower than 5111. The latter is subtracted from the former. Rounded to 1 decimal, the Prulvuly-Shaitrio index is -1.8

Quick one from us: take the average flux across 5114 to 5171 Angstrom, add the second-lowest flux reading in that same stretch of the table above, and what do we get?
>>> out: 56.8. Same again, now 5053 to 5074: 61.0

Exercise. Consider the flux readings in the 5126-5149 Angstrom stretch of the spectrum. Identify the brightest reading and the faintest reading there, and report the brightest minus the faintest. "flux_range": 7.3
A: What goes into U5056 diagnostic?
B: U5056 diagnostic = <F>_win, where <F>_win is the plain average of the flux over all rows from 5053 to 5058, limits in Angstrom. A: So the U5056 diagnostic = 30.2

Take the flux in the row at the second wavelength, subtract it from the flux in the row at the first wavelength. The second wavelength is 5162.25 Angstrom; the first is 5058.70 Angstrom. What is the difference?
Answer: 3.5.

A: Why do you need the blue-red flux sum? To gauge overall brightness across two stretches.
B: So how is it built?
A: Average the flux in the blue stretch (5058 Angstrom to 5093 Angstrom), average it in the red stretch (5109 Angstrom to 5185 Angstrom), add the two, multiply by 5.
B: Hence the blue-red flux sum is 308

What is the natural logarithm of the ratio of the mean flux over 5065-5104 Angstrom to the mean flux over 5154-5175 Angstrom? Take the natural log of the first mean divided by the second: 0.05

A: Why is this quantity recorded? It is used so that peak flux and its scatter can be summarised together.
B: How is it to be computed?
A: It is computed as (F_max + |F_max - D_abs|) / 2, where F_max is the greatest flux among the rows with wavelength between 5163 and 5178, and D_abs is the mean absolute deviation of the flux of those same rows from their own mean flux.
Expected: 31.9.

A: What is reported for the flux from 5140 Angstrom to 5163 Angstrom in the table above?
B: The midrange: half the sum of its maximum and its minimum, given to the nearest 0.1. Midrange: 30.1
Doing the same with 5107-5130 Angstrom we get 32.7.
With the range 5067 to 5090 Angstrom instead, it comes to 30.8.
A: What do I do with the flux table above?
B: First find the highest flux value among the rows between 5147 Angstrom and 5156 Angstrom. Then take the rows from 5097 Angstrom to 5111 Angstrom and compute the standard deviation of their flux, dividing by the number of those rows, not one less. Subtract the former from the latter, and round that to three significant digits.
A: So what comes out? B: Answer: -31.6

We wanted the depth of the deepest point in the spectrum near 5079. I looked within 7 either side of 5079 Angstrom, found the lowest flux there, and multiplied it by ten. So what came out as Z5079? 281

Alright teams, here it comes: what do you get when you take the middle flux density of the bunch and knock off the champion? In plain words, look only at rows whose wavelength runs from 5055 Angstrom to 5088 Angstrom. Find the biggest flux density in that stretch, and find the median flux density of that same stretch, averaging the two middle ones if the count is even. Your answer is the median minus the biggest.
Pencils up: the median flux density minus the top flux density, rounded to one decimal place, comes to -3.0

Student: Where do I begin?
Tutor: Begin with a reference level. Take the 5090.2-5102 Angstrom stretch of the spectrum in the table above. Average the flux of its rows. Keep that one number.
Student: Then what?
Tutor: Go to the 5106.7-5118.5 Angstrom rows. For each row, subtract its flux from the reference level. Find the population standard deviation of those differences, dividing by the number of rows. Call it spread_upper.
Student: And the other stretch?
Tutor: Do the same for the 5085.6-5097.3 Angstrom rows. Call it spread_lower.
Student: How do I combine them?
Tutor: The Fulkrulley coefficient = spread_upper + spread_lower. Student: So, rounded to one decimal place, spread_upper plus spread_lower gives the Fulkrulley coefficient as 4.5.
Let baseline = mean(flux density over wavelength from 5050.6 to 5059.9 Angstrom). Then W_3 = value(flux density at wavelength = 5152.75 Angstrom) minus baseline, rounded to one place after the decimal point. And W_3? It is -1.6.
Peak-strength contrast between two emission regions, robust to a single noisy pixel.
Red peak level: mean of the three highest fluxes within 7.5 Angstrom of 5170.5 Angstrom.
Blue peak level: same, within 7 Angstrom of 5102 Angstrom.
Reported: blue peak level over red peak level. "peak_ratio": 1.04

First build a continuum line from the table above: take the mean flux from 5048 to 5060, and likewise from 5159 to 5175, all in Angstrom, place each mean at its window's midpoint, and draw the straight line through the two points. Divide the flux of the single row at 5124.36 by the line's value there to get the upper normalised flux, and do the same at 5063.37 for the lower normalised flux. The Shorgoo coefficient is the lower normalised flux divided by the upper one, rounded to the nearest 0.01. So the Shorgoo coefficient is 0.89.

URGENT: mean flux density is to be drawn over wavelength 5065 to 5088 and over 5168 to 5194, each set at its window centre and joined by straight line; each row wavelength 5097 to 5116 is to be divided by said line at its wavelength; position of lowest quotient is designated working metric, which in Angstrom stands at 5105.51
